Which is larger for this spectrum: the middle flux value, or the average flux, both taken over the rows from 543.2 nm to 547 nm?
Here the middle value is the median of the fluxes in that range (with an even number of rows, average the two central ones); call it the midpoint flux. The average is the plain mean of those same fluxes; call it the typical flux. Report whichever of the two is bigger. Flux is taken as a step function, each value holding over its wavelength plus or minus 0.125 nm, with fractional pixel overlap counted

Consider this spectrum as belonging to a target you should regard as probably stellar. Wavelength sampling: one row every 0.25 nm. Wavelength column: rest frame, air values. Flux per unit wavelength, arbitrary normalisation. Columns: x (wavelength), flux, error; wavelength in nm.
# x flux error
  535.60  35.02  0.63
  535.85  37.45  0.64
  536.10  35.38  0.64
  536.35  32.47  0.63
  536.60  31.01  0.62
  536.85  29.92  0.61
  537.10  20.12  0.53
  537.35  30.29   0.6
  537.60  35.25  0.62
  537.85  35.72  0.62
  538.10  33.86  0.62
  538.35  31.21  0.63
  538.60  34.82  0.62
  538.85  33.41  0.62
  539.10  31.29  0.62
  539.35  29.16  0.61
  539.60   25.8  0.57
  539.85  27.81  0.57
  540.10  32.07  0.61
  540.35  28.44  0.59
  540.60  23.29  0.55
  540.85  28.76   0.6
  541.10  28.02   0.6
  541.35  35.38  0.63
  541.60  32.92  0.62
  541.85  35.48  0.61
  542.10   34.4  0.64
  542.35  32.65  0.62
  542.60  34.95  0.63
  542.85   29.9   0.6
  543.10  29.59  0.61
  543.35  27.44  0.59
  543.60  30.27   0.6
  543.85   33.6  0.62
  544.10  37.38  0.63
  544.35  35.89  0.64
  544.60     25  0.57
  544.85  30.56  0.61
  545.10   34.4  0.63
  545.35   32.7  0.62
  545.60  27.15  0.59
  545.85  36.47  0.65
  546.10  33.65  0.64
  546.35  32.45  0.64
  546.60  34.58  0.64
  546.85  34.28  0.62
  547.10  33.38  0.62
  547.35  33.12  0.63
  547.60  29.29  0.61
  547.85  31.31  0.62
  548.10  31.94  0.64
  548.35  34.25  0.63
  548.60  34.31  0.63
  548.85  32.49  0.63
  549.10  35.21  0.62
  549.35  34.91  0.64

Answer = 33.6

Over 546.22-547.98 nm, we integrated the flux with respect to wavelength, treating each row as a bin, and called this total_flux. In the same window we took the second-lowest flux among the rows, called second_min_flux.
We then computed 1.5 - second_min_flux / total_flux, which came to 0.95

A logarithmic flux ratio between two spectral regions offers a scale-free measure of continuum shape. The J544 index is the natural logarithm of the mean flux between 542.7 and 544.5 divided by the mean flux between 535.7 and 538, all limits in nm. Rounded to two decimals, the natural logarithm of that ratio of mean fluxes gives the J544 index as 0.00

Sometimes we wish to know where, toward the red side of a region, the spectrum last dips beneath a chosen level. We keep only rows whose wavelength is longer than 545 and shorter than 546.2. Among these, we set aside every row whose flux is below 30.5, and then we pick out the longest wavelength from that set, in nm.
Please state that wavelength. 545.60 nm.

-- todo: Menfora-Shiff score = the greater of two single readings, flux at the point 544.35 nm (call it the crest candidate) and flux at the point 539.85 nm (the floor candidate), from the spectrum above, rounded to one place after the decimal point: 35.9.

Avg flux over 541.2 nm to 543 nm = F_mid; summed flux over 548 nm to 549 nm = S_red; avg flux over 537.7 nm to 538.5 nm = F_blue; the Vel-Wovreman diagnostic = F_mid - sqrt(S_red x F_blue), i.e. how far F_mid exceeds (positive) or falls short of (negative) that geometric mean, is -33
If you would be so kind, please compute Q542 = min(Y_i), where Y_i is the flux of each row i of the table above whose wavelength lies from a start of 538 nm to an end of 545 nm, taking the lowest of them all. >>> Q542 23.29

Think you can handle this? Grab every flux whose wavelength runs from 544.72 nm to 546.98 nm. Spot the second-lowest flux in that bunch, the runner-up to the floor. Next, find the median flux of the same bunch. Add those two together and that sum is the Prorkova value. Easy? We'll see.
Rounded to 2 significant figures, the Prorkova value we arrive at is 64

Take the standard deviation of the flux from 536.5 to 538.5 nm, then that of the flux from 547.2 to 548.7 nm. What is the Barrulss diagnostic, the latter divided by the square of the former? 0.08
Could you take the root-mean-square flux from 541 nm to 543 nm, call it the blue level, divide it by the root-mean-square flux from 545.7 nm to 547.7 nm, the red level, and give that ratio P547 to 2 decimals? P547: 0.99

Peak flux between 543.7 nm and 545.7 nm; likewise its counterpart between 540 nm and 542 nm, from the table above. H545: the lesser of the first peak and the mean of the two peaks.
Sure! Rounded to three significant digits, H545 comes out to 36.4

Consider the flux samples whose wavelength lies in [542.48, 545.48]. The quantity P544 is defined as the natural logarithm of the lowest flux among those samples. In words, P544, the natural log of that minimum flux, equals 3.22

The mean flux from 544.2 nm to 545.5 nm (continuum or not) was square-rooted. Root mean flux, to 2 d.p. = 5.63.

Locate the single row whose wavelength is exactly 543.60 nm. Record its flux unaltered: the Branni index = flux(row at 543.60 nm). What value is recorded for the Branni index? 30.27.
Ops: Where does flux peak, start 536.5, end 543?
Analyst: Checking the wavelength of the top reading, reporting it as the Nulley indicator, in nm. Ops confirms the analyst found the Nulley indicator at 537.85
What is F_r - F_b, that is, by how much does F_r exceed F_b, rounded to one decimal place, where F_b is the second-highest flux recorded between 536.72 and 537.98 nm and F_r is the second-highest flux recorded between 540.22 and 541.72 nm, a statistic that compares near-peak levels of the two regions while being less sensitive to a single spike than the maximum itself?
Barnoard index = -2.3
